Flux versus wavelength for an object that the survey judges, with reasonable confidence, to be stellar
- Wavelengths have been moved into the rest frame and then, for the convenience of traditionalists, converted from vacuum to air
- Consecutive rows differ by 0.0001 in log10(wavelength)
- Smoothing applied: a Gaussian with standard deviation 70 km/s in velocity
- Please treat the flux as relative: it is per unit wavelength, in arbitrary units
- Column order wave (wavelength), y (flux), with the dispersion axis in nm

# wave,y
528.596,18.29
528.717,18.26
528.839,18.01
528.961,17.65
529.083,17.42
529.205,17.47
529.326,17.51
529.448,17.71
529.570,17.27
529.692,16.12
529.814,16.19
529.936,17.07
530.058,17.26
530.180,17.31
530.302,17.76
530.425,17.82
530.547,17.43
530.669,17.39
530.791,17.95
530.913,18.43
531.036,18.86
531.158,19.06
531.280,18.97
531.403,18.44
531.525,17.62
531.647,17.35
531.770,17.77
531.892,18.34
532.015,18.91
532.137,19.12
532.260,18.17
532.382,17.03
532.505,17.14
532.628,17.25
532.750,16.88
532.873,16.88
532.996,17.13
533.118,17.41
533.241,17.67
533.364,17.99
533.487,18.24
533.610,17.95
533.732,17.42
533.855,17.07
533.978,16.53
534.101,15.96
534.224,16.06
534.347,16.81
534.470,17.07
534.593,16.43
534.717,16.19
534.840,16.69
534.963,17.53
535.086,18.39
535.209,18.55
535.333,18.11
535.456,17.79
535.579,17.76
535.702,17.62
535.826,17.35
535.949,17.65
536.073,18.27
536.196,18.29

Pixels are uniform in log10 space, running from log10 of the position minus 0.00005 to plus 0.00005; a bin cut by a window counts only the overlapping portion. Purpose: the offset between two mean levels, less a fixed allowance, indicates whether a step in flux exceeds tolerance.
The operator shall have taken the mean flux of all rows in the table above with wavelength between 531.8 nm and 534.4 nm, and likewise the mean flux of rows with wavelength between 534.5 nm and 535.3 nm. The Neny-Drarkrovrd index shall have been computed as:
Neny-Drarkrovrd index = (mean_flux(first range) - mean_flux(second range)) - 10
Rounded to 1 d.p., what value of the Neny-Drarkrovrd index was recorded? -9.9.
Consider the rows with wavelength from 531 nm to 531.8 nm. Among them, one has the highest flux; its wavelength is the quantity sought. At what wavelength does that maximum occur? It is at 531.158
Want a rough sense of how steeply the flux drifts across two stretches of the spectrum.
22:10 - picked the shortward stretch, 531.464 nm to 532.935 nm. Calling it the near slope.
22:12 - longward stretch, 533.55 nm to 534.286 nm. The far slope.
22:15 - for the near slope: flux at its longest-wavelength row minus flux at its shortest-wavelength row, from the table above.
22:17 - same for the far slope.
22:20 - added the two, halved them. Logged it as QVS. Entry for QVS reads -1.3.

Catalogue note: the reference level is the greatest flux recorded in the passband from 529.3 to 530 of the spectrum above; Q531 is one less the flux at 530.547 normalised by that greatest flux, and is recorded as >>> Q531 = 0.016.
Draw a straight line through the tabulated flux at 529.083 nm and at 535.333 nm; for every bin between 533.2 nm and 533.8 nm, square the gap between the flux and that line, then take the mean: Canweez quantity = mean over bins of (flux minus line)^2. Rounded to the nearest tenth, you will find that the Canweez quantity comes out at 0.1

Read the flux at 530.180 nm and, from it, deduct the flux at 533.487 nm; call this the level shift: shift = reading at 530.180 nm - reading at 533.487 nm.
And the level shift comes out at -0.9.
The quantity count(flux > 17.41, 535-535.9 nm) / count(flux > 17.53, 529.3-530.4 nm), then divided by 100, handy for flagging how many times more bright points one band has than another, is 0.030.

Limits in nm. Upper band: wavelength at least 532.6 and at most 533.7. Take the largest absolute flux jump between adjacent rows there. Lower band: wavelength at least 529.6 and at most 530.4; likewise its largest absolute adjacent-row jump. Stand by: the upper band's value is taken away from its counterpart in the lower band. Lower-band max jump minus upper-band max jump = 0.5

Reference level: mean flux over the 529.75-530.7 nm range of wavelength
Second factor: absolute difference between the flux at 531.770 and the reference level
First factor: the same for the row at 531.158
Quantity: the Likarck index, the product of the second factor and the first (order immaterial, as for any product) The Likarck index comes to 0.9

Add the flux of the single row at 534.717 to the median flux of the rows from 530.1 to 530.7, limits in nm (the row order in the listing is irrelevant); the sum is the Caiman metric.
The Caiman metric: 33.6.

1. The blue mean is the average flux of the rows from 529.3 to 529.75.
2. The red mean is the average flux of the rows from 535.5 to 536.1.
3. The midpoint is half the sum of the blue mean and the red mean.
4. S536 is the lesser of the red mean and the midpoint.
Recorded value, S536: 17.4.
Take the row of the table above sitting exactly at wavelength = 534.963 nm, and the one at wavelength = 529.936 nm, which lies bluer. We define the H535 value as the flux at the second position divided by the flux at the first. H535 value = 0.97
